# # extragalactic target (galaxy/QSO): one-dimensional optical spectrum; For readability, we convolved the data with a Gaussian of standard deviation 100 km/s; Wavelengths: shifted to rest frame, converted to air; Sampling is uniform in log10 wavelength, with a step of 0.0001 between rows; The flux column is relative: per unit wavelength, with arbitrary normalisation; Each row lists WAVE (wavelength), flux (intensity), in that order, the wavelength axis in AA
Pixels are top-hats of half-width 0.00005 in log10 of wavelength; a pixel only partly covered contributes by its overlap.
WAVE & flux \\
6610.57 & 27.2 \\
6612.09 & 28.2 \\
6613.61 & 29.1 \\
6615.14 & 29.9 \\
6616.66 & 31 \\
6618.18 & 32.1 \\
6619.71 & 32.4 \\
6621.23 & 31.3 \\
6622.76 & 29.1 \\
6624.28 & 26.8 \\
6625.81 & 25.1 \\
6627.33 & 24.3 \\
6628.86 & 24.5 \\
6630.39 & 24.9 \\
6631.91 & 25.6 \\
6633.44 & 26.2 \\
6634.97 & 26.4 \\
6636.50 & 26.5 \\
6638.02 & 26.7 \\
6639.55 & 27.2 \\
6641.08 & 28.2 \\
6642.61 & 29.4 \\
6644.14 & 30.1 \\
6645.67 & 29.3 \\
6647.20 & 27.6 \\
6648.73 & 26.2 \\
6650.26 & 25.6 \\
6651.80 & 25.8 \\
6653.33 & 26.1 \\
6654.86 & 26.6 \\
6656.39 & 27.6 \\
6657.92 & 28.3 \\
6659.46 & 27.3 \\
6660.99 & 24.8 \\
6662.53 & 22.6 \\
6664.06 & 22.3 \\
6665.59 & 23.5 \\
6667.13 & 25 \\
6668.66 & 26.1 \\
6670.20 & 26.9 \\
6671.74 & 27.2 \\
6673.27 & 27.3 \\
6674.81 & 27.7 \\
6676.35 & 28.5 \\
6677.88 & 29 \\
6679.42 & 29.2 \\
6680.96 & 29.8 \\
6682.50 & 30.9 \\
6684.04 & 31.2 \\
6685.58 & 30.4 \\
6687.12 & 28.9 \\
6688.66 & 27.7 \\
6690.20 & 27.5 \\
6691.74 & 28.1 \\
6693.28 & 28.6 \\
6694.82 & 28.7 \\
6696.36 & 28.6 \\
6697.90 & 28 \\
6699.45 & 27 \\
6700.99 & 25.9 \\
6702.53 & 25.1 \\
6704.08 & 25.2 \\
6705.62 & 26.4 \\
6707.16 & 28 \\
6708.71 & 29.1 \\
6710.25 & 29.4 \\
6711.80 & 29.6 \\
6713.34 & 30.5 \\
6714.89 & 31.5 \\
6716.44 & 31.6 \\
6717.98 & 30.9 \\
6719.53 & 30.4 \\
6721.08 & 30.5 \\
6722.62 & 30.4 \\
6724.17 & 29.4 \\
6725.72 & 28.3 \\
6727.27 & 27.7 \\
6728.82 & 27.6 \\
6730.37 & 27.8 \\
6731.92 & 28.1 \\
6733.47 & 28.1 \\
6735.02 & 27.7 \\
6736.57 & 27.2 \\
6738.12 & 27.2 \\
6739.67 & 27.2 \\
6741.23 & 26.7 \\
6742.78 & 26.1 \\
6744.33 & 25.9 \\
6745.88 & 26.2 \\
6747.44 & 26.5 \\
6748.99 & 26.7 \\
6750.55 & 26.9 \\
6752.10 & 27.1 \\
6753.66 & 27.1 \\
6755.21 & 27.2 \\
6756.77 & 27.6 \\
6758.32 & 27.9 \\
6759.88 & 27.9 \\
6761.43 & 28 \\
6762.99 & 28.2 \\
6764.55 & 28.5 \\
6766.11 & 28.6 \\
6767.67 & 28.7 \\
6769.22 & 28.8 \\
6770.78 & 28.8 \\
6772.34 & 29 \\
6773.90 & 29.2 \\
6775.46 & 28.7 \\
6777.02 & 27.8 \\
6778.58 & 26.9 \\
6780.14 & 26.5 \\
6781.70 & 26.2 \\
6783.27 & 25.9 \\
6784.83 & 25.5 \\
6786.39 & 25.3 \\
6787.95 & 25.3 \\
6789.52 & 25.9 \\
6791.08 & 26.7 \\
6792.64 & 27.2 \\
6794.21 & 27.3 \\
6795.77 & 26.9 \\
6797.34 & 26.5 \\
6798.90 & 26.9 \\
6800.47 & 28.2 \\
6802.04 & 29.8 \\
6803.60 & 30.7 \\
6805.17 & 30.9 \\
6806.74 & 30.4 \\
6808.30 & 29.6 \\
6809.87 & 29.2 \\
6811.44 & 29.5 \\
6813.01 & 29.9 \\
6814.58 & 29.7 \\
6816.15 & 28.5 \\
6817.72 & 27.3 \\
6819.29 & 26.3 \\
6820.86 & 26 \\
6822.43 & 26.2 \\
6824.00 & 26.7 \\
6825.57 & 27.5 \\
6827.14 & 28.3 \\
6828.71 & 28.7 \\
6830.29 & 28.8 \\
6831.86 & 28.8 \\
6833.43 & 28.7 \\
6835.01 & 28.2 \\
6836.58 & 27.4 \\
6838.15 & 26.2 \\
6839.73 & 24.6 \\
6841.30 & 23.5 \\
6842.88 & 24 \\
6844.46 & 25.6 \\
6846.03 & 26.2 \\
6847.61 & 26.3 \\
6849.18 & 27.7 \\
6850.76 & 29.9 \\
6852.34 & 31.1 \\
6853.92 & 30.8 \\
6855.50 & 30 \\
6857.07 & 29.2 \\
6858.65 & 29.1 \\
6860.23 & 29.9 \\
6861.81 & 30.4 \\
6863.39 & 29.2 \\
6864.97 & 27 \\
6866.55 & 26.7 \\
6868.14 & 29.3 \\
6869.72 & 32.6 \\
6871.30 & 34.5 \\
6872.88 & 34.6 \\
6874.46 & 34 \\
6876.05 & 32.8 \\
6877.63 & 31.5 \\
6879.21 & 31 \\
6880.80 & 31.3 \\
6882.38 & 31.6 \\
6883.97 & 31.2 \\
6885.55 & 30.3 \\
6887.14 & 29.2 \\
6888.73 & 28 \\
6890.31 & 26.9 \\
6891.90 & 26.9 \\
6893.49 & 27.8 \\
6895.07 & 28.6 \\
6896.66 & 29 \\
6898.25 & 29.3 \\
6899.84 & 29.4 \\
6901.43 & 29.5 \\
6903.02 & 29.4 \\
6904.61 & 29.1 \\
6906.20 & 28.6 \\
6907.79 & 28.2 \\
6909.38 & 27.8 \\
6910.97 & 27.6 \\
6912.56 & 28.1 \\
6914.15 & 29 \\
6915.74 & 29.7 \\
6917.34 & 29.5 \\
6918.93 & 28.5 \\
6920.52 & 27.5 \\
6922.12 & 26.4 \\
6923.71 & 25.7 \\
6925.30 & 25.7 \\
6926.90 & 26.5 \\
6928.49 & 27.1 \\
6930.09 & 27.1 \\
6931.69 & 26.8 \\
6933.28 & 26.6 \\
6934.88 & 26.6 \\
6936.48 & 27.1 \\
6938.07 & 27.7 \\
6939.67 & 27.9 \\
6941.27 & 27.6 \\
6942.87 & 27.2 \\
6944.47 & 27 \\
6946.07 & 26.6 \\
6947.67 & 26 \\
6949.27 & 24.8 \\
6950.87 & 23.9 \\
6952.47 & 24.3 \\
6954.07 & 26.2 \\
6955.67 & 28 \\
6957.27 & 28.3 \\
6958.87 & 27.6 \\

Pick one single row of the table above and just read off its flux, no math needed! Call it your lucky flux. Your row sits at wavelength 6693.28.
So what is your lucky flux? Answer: 28.6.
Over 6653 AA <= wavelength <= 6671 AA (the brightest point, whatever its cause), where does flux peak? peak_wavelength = 6657.92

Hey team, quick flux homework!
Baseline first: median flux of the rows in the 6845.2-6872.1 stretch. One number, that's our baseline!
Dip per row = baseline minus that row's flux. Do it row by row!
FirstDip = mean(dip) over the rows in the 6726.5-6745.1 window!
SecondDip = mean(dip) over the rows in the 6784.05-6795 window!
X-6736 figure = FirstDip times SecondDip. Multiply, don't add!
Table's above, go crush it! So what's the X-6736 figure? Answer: 6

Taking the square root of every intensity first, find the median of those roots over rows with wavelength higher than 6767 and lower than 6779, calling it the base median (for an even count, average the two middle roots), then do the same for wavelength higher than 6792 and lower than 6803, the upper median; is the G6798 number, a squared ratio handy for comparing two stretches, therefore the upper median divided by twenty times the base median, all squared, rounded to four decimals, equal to 0.0024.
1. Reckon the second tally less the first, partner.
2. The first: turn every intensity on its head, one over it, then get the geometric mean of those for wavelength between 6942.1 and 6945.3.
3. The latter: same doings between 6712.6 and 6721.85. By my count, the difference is -0.005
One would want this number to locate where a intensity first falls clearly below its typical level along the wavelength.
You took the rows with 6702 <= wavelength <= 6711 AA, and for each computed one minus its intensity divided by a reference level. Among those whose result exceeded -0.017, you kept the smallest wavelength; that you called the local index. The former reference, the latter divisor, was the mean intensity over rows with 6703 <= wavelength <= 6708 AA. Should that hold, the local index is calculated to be 6702.53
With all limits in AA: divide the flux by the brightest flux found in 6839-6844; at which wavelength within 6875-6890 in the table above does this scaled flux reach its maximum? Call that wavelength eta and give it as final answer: 6876.05 AA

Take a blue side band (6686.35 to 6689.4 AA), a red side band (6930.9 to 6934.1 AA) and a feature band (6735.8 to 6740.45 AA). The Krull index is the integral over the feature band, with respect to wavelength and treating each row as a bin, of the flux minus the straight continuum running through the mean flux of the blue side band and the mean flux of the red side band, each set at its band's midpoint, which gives -3.6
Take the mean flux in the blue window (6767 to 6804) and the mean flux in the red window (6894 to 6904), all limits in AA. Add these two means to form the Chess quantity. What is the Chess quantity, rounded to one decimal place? 56.6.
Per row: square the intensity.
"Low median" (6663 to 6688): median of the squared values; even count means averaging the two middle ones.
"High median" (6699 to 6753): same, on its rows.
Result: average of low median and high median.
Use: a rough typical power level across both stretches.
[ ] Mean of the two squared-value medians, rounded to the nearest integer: 779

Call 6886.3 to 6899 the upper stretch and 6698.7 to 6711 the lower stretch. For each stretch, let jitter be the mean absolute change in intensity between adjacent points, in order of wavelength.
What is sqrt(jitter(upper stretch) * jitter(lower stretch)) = 0.77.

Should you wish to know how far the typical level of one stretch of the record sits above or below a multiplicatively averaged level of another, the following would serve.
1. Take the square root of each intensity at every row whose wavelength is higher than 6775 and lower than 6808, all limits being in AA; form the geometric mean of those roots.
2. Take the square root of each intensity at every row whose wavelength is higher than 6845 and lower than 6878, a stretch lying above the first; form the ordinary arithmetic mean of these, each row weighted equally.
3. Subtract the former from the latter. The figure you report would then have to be 0.25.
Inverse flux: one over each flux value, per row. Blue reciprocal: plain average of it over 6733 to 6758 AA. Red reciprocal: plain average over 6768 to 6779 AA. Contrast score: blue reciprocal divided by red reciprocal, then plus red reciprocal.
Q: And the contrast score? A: 1.09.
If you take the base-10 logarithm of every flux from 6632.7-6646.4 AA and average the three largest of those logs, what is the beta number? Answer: 1.47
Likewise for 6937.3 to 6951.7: 1.44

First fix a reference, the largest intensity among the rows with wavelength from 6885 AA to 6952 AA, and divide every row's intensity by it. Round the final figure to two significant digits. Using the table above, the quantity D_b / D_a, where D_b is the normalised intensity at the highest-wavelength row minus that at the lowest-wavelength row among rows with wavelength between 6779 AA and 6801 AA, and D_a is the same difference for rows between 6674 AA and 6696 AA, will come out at 1.7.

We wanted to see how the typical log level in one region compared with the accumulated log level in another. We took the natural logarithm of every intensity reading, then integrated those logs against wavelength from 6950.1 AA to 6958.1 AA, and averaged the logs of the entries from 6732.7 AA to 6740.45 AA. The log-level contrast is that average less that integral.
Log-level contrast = -22.8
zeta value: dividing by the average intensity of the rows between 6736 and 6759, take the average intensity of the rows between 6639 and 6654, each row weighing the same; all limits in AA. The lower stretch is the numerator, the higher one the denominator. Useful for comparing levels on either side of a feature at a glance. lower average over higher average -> 1.02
